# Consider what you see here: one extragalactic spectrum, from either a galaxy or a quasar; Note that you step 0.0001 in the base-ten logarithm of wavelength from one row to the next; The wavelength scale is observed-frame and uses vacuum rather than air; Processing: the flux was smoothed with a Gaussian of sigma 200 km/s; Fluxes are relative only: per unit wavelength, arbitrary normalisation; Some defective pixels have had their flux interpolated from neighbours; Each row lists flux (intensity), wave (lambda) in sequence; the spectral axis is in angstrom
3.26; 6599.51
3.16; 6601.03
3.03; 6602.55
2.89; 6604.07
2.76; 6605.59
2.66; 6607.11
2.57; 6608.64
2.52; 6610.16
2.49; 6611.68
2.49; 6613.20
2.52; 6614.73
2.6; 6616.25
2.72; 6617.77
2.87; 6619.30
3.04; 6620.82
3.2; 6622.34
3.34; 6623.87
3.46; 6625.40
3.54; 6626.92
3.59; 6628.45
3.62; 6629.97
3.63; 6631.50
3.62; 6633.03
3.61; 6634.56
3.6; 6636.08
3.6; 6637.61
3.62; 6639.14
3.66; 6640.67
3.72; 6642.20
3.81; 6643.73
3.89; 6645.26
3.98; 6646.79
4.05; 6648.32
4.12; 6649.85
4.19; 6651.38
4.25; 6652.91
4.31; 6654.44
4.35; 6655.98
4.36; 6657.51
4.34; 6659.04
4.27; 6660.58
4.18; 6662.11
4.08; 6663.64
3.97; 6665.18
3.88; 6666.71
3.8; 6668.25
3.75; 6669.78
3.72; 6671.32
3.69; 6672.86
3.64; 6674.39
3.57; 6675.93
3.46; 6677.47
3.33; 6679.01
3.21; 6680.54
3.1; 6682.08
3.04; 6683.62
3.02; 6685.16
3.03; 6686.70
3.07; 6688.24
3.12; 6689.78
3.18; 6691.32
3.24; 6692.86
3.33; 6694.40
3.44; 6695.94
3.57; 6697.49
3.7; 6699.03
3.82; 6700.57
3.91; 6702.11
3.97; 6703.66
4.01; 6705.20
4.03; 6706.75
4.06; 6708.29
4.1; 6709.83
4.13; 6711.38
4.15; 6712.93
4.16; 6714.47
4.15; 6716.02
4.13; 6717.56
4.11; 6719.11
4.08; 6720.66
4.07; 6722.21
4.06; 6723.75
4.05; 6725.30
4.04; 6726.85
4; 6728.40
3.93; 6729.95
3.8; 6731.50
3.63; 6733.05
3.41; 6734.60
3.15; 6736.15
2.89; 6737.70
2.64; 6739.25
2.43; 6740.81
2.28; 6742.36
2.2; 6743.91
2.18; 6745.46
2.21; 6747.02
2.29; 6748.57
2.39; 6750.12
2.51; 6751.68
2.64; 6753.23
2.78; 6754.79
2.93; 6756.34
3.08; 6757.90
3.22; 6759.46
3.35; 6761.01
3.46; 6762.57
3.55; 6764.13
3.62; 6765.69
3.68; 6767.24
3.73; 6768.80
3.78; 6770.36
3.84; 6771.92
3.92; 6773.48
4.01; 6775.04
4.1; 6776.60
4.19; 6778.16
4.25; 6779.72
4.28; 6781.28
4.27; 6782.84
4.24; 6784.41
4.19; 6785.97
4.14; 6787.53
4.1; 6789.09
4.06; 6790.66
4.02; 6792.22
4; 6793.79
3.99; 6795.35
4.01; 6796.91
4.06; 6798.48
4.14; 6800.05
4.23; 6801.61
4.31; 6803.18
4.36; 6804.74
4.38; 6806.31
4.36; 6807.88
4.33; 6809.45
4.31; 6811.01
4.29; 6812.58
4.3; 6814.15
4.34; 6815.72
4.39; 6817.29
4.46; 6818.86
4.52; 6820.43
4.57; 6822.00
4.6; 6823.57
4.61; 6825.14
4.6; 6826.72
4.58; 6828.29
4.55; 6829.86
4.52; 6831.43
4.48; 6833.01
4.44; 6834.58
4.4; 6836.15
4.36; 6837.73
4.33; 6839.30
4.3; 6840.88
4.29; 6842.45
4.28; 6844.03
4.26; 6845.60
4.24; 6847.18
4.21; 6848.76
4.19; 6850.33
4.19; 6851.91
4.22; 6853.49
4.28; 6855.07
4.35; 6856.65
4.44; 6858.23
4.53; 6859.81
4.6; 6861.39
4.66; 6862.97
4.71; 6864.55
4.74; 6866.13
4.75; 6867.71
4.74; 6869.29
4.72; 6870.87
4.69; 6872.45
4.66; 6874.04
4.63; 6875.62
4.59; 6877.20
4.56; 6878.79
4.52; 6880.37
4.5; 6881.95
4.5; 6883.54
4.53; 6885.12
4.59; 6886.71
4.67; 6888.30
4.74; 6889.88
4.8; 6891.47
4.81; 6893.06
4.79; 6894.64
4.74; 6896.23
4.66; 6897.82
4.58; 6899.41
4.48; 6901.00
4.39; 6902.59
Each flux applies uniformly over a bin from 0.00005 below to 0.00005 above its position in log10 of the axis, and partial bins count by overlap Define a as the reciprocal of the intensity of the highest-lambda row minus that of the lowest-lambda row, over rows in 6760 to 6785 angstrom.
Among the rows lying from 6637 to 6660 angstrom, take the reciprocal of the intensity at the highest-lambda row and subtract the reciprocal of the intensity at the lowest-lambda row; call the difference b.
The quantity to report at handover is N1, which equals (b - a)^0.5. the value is 0.124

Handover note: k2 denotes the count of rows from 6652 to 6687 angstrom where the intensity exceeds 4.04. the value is 8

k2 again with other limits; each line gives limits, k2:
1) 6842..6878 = 23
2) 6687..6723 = 10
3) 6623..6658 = 7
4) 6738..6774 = 0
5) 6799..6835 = 23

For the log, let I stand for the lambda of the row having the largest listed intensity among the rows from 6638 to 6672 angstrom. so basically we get 6657.51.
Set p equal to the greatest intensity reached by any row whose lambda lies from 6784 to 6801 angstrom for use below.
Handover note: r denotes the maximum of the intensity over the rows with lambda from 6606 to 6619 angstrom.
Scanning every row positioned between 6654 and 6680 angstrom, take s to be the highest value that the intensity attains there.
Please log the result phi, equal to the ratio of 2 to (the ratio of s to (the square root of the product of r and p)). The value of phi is 1.56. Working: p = 4.24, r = 2.72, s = 4.36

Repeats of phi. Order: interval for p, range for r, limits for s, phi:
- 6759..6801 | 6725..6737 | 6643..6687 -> 1.91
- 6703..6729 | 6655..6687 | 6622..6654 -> 2.00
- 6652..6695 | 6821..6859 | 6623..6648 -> 2.25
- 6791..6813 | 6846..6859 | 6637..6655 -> 2.05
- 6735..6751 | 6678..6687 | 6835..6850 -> 1.47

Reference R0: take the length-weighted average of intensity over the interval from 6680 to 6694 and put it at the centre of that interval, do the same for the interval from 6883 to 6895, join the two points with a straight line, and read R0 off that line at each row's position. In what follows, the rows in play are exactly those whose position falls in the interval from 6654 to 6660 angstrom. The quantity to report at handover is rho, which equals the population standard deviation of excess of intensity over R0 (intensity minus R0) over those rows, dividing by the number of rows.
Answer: 0.02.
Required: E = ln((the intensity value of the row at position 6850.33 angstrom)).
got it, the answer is 1.43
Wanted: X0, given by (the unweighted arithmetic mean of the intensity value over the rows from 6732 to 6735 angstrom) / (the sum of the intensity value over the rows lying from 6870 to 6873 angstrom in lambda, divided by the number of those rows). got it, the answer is 0.75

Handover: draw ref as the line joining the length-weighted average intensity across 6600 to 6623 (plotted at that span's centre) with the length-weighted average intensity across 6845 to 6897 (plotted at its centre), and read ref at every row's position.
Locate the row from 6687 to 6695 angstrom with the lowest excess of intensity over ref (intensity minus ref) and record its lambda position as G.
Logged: 6688.24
